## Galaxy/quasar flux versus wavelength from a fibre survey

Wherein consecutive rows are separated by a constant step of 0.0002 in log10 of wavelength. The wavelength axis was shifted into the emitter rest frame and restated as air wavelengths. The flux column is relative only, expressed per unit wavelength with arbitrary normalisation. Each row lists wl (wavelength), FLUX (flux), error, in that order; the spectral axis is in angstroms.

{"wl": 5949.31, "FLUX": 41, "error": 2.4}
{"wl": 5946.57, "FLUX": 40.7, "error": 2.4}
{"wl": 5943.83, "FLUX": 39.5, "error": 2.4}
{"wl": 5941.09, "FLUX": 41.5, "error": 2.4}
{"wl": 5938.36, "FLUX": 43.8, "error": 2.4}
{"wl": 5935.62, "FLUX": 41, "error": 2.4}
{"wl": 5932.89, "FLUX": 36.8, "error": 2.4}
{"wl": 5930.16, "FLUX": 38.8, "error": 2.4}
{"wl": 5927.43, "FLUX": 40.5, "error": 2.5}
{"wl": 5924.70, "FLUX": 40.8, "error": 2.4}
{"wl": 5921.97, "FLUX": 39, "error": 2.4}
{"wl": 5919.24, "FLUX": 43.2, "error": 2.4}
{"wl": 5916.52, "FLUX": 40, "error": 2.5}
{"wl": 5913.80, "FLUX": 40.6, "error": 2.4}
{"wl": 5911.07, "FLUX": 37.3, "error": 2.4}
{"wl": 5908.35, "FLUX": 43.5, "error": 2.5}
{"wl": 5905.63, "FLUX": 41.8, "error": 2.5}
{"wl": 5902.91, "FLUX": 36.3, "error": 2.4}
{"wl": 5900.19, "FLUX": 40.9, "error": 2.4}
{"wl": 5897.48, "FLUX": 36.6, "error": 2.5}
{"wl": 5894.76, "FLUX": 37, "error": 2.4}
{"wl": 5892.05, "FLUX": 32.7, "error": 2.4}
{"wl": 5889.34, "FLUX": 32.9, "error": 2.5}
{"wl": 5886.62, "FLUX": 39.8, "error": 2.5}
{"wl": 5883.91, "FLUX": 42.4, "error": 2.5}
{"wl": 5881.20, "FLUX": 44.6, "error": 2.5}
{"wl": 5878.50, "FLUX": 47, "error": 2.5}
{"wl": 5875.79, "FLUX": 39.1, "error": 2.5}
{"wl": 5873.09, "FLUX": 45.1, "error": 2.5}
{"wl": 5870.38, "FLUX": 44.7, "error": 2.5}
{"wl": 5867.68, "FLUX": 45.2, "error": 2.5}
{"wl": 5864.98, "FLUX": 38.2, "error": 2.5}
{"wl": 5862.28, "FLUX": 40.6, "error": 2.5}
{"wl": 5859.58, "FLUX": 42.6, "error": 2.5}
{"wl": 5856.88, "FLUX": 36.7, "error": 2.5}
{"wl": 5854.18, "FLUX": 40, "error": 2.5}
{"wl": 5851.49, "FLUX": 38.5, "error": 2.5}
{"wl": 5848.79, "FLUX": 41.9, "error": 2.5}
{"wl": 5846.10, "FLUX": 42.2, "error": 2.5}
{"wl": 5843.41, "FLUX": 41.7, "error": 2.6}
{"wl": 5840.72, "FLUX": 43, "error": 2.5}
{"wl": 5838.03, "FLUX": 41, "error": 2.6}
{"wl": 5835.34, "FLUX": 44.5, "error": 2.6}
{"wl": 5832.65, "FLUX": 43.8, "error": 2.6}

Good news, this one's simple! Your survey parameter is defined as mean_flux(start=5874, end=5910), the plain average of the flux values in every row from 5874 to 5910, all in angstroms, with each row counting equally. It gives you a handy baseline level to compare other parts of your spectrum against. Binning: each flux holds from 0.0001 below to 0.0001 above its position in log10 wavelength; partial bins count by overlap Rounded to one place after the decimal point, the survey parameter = 39.6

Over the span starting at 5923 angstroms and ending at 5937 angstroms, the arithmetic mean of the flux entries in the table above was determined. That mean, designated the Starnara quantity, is 39.6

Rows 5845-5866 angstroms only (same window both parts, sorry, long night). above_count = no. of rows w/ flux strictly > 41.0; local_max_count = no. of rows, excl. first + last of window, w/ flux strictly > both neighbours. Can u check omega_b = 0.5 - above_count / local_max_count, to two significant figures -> -1.0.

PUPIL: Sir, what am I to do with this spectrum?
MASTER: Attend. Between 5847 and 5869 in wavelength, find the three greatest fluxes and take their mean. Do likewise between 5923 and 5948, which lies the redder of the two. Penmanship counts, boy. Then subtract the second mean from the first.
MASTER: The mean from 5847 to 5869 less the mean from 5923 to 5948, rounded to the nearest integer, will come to 1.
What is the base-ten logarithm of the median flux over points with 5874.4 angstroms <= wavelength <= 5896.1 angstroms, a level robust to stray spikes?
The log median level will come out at 1.60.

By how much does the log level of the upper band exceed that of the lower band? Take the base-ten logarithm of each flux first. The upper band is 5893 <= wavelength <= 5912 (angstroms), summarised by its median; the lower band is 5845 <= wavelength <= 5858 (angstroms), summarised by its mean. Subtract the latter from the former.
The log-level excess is -0.03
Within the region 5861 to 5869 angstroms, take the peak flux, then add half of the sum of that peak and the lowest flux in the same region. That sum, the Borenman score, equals 87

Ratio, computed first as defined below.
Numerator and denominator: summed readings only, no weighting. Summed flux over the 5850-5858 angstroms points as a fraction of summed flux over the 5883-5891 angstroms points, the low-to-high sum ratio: 1.00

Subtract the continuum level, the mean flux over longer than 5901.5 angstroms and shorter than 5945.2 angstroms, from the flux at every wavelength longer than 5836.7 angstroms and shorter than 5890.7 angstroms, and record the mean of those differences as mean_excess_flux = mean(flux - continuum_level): 1.1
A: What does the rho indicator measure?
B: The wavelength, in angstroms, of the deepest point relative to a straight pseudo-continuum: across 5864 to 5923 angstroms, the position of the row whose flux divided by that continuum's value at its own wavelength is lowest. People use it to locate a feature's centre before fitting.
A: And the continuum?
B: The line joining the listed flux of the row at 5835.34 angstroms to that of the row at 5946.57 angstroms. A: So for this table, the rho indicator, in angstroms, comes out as 5892.05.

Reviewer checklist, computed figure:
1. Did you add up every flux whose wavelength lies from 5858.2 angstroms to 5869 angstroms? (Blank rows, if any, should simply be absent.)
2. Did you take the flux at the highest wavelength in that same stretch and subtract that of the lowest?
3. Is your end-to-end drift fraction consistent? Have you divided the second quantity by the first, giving 0.02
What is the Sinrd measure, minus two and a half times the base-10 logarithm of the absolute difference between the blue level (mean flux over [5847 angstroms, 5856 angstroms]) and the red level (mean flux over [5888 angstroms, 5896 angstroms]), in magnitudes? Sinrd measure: -1.9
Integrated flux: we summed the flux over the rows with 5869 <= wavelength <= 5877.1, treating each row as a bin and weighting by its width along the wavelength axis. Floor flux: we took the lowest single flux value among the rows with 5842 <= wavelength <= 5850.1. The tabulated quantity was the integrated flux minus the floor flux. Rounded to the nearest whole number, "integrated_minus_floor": 307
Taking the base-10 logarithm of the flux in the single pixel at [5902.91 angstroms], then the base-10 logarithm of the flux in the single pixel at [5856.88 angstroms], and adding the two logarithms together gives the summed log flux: 3.12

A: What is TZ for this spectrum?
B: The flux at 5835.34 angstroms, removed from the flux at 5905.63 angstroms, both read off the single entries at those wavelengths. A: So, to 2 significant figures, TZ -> -2.7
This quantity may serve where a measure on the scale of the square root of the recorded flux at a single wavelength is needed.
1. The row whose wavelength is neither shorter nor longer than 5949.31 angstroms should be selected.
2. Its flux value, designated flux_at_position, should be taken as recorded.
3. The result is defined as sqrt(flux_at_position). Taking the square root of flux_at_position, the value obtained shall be 6.40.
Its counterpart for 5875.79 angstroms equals 6.25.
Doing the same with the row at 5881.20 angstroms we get 6.68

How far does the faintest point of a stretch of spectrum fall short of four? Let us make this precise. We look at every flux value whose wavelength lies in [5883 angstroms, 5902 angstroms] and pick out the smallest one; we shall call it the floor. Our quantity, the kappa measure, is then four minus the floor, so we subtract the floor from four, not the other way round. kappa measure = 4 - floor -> -28.7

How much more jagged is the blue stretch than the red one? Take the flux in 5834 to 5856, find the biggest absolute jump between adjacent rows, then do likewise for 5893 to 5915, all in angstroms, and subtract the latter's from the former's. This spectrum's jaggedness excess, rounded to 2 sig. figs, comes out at -2.7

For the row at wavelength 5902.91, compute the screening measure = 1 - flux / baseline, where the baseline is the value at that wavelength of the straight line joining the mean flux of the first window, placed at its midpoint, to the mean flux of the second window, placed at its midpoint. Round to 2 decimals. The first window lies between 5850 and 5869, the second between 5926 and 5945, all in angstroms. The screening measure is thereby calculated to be 0.10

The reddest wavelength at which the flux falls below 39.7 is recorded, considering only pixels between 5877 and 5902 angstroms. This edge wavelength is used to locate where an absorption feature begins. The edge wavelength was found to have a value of 5897.48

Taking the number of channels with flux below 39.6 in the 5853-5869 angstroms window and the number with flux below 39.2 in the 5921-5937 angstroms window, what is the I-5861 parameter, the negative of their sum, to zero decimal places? -5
